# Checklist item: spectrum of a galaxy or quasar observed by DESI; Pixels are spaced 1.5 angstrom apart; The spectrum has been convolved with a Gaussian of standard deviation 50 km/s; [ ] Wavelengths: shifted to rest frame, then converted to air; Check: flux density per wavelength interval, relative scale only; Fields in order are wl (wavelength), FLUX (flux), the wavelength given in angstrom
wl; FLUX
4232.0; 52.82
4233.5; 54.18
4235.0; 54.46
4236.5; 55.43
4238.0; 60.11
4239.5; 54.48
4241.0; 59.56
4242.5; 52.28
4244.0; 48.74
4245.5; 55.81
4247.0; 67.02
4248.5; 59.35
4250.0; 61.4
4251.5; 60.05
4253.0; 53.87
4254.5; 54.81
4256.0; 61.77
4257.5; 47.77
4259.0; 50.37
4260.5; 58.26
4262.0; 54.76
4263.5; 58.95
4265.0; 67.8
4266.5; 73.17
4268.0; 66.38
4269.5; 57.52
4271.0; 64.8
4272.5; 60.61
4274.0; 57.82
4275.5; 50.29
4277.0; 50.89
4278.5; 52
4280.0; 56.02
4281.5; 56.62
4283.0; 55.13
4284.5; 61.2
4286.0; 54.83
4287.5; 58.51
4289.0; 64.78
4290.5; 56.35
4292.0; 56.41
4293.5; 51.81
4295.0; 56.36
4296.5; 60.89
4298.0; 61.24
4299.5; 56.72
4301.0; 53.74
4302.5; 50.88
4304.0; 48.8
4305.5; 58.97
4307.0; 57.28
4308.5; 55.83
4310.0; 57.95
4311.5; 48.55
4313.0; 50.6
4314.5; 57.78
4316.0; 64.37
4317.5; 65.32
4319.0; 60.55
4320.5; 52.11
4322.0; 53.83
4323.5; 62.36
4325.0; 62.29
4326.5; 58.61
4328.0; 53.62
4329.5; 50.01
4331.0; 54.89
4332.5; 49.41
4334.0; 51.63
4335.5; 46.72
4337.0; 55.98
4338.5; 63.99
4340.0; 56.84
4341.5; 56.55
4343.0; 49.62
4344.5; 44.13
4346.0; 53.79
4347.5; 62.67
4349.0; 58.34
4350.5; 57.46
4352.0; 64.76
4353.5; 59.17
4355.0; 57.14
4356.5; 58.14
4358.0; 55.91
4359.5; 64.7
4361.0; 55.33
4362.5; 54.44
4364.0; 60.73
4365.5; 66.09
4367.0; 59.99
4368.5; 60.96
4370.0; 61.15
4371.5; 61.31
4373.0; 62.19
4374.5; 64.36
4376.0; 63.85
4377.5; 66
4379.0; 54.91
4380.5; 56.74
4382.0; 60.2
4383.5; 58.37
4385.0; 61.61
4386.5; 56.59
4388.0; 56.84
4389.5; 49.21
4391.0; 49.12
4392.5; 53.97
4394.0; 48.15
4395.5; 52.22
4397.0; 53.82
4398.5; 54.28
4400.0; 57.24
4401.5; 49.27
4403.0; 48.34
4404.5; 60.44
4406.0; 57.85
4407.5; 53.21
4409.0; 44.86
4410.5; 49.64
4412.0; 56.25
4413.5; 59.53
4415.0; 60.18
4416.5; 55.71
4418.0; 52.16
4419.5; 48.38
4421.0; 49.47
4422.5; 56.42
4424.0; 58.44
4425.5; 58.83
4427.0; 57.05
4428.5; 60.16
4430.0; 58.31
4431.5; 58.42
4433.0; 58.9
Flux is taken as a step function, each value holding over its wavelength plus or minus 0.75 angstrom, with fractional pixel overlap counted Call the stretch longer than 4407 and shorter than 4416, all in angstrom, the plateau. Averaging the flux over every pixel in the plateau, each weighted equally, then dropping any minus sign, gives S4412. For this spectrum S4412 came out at 54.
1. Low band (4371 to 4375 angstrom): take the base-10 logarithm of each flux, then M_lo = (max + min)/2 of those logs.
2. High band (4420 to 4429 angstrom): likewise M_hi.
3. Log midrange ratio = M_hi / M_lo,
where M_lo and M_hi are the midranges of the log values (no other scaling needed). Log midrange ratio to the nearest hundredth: 0.97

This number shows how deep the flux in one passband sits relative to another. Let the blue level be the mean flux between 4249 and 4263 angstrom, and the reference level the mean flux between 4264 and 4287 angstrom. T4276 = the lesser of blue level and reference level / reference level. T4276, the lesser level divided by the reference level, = 0.95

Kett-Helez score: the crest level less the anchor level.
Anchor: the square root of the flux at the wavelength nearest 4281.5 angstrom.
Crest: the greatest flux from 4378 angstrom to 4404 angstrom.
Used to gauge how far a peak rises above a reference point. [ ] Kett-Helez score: 54.1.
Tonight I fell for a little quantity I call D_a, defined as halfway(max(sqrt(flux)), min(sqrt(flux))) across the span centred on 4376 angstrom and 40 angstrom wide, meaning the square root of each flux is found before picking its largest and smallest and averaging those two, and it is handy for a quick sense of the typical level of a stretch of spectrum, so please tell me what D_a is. 7.53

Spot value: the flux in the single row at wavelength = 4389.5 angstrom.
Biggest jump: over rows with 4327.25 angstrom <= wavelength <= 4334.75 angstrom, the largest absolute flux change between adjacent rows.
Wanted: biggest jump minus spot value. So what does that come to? -44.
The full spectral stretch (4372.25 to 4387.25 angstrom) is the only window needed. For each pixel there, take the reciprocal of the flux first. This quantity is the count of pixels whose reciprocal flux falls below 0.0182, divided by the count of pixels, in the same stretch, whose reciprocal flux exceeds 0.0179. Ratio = 9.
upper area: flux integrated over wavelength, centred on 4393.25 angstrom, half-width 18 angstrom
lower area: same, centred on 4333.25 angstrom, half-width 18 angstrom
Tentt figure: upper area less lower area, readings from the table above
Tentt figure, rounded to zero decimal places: -43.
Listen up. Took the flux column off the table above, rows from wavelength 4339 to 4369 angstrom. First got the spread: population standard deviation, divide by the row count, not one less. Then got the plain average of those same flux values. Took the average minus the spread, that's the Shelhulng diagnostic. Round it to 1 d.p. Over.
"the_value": 52.8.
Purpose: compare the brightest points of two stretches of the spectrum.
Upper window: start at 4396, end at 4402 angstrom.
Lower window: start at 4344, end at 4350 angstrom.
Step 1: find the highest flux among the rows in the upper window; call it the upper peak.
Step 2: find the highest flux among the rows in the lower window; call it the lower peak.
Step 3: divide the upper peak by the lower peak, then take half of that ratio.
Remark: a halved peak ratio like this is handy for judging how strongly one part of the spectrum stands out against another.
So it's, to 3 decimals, 0.457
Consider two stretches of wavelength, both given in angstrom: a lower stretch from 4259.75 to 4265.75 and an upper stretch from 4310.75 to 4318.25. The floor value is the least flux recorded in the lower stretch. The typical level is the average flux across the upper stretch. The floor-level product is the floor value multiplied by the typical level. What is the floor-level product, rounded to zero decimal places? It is 3139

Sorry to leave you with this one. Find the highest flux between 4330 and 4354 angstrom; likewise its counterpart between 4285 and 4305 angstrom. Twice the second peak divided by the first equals 2.00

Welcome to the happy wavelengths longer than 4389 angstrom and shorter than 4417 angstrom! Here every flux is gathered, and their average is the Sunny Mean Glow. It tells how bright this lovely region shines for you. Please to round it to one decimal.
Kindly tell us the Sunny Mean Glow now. 53.3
